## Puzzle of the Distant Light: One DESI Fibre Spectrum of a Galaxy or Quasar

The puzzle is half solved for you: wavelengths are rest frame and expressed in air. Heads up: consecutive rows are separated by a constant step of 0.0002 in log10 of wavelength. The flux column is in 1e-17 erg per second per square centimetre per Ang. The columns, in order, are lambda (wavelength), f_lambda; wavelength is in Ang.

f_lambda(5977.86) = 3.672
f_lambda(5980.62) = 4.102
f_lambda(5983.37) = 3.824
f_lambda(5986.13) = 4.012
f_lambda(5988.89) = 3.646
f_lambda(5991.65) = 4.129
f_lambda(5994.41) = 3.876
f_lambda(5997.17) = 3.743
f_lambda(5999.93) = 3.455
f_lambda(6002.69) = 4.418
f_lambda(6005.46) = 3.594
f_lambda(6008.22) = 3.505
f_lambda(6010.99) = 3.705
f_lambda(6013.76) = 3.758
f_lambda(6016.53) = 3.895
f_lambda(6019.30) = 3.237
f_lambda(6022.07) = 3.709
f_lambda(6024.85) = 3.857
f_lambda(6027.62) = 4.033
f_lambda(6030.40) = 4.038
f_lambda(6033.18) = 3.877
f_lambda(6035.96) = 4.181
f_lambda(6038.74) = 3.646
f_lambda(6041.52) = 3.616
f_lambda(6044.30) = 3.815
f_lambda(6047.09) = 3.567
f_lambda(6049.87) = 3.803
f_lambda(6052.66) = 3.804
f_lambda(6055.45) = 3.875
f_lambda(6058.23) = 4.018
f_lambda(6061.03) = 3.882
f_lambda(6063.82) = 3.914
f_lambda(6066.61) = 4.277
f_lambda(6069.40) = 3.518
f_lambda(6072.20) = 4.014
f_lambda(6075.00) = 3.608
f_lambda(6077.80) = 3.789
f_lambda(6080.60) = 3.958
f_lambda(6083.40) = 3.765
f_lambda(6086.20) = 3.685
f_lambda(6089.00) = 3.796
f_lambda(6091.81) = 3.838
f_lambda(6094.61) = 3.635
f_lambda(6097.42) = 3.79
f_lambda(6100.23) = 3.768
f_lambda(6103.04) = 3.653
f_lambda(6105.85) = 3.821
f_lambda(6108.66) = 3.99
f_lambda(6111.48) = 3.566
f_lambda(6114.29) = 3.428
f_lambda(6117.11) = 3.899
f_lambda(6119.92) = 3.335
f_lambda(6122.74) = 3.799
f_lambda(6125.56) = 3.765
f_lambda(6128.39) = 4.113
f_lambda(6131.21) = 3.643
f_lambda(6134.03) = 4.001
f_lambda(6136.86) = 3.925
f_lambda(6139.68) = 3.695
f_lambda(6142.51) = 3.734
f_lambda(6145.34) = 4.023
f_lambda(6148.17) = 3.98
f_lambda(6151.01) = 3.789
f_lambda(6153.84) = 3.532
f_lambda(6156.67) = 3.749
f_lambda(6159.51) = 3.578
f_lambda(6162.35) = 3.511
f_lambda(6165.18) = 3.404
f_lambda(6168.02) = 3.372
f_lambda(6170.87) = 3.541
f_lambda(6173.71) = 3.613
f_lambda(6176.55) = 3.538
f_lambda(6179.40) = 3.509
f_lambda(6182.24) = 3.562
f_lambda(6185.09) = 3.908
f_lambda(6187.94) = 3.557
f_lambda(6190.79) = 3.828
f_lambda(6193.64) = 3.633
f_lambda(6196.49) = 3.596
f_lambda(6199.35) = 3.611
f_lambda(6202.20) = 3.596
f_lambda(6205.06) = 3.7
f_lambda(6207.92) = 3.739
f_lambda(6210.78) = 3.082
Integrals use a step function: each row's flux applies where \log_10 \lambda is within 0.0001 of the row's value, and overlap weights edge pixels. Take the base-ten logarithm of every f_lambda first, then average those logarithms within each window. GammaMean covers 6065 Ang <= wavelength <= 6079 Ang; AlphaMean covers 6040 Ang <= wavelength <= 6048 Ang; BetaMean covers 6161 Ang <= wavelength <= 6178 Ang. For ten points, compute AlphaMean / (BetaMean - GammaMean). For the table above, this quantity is -14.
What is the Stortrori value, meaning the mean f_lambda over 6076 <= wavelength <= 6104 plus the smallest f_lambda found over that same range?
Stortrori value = 7.40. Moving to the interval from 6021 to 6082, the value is 7.37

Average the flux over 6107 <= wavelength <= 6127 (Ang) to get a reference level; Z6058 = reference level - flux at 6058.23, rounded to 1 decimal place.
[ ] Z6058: -0.3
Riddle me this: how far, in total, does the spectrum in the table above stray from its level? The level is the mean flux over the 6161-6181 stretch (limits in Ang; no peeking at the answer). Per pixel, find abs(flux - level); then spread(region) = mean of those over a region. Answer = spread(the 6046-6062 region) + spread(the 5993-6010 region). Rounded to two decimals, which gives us 0.61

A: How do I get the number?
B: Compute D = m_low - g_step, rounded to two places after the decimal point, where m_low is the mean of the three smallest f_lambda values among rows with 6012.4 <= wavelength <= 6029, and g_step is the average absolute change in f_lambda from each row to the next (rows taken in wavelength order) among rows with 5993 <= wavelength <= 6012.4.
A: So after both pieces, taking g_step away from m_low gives 3.15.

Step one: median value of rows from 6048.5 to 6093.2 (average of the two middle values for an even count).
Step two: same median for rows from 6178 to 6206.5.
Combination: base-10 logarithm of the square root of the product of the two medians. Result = 0.569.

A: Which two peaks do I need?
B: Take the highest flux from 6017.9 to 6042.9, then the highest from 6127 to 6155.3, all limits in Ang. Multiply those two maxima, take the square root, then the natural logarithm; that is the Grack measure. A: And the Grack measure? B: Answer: 1.422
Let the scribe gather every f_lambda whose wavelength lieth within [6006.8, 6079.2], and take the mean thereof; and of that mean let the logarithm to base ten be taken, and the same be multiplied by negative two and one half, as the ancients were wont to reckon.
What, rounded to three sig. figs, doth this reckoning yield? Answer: -1.45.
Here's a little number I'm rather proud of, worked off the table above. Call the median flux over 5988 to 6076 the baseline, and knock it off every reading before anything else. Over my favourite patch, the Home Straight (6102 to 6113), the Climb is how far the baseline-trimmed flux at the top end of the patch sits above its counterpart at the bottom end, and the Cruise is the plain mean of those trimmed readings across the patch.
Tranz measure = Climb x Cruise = 0.0045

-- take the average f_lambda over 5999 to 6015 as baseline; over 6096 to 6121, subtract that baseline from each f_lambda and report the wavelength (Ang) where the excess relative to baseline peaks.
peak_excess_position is 6108.66 Ang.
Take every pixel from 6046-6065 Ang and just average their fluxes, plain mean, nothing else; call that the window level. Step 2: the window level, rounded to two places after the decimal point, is 3.84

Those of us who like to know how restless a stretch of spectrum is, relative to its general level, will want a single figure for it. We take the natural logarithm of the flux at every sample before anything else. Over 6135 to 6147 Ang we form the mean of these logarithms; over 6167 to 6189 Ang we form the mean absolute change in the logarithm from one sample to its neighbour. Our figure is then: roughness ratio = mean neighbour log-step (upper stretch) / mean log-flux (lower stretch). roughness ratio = 0.032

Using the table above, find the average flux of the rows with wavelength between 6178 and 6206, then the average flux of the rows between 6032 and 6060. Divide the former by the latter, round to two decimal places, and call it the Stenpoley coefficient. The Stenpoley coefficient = 0.96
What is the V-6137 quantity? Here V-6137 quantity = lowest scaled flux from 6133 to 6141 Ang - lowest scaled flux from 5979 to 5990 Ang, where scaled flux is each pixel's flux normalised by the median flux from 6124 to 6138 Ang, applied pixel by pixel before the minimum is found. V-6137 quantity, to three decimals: 0.012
